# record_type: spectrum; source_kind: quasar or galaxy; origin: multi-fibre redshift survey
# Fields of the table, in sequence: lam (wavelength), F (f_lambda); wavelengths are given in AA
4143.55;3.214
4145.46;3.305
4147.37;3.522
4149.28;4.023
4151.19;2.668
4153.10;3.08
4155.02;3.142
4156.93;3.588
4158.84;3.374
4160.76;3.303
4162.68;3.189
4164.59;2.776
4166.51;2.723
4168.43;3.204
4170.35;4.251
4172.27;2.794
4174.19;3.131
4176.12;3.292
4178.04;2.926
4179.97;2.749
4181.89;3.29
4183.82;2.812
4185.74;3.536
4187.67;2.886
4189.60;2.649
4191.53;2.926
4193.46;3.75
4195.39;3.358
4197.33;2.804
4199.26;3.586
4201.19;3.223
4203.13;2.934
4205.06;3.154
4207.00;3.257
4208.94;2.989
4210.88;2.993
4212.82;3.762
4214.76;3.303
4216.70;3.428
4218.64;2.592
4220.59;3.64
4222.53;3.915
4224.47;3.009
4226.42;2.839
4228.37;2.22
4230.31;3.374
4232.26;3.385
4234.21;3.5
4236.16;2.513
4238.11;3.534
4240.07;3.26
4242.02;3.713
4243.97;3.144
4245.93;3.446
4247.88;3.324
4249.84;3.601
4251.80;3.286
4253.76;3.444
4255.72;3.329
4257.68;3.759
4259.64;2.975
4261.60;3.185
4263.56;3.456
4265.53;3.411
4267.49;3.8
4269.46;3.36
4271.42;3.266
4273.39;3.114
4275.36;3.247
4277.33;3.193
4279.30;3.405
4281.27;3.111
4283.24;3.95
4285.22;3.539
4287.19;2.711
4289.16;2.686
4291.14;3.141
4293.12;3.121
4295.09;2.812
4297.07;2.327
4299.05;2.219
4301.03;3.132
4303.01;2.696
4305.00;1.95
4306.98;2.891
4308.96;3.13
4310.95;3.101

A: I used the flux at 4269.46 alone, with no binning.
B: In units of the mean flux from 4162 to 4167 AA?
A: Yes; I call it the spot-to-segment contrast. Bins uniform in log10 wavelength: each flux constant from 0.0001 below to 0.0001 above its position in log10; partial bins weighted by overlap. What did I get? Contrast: 1.16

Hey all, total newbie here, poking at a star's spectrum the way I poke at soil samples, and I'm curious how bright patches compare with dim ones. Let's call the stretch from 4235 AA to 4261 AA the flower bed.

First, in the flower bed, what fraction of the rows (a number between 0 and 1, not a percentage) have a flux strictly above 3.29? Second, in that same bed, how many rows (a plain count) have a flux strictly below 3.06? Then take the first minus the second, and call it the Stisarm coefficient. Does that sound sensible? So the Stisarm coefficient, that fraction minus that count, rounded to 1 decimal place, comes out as -1.4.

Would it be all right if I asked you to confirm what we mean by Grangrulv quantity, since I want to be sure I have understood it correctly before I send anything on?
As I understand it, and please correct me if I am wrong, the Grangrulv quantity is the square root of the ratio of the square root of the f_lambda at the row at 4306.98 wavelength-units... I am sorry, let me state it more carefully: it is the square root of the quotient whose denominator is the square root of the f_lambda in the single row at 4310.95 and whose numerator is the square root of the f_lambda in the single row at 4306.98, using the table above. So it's 0.98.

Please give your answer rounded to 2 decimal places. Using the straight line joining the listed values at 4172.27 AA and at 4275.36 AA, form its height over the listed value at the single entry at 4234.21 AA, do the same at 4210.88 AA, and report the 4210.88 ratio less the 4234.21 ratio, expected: 0.11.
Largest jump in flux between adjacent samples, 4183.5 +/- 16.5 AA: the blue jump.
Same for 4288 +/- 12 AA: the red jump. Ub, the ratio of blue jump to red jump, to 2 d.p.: 1.74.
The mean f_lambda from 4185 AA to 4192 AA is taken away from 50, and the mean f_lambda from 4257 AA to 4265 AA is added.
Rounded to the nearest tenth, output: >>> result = 50.3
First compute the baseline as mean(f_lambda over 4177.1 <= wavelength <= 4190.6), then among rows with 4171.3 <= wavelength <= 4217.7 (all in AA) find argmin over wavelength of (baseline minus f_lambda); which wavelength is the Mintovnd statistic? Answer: 4212.82 AA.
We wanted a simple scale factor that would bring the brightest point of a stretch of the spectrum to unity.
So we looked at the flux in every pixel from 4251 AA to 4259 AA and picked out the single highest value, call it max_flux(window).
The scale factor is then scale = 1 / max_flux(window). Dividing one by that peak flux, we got 0.266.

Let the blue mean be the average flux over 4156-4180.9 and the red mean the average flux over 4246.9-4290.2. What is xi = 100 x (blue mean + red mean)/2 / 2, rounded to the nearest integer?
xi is 163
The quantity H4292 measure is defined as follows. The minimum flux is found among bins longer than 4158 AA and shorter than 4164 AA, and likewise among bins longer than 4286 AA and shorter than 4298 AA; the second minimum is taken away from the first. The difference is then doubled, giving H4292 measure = 1.7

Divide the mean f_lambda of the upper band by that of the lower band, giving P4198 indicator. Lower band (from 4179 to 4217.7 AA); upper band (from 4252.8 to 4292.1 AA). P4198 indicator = 1.04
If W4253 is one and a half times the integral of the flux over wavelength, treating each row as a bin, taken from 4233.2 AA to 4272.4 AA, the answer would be 198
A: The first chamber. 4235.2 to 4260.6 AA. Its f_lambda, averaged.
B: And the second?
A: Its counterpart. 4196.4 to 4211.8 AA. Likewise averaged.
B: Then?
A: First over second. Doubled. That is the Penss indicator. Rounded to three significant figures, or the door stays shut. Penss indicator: 2.14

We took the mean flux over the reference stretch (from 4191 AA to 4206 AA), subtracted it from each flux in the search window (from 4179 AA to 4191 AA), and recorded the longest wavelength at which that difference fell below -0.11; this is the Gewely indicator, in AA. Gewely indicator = 4189.60 AA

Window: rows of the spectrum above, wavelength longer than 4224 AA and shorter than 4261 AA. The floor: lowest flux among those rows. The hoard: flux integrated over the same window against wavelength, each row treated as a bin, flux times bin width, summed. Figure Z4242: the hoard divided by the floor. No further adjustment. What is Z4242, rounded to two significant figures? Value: 54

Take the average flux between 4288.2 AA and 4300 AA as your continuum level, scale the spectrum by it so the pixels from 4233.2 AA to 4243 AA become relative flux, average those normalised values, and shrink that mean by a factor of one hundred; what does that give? 0.0122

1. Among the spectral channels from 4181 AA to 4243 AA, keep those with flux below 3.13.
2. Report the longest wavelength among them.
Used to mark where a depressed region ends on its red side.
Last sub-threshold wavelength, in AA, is 4236.16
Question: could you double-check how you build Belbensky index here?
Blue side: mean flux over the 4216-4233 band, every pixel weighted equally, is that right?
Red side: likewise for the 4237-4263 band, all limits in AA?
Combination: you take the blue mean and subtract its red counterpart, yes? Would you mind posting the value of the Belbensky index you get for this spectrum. -0.23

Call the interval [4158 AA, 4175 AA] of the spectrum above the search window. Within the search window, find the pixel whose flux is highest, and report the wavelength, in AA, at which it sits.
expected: 4170.35 AA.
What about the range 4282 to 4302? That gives 4283.24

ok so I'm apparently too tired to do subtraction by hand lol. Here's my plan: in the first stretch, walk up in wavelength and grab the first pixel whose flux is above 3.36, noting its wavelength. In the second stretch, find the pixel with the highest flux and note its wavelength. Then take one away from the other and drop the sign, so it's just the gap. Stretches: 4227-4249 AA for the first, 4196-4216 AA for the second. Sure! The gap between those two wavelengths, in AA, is 17.5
